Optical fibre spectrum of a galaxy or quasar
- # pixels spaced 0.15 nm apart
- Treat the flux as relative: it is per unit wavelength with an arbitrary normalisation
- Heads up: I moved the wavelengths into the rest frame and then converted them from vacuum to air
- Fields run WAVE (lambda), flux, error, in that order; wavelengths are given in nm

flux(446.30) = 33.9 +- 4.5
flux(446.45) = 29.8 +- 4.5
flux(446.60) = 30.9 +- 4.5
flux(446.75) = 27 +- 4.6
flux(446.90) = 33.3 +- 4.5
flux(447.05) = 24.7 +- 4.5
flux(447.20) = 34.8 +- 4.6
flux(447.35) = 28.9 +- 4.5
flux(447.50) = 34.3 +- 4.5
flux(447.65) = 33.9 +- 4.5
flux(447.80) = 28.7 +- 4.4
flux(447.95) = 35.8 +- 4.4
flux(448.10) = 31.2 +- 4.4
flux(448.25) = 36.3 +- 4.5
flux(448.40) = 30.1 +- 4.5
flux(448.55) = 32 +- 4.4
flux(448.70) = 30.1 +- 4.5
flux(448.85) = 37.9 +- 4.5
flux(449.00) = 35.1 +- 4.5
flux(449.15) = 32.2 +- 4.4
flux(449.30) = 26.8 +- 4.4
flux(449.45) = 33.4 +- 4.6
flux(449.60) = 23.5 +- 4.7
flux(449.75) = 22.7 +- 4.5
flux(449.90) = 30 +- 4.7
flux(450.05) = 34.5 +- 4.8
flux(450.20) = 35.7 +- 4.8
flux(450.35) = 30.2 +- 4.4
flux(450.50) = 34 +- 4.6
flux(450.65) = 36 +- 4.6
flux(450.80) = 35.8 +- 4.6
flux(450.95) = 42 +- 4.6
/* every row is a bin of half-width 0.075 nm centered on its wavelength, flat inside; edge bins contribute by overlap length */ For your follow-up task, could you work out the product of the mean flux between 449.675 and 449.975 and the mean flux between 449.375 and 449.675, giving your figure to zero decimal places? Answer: 750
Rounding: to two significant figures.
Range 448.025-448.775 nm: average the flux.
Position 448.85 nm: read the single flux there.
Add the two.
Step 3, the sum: 70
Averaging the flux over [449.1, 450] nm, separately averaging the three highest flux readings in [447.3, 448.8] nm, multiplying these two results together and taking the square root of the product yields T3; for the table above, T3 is 31.6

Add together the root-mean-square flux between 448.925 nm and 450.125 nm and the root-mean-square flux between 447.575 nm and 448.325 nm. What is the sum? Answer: 63.4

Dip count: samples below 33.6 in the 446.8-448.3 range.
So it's 5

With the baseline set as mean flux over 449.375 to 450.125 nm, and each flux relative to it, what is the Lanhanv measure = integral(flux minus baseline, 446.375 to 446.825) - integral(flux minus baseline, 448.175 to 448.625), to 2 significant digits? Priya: -1.6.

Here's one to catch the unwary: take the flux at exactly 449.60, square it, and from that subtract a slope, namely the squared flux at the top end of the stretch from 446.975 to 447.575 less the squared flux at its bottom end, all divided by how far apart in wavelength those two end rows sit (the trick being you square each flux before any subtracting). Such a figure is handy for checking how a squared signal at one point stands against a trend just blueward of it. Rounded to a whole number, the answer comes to -706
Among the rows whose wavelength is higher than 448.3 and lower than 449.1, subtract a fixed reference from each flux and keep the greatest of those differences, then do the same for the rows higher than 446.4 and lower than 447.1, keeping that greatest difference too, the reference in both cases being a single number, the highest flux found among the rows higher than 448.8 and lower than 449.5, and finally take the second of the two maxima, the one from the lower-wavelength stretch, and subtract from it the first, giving -4.6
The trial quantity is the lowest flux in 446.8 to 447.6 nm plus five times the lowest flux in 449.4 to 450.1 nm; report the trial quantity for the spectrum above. 138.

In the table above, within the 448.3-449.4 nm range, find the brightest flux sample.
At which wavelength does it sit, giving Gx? 448.85 nm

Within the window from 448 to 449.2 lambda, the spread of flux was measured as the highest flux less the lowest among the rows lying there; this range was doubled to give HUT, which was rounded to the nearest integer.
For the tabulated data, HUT 16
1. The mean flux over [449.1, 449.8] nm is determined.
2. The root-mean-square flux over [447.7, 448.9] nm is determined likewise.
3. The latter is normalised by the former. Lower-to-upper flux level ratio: 1.19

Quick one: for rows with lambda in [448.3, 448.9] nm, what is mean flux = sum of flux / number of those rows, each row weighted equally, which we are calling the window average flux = 32.5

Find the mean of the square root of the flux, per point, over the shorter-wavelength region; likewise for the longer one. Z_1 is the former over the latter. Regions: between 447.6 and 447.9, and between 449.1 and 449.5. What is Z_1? 1.01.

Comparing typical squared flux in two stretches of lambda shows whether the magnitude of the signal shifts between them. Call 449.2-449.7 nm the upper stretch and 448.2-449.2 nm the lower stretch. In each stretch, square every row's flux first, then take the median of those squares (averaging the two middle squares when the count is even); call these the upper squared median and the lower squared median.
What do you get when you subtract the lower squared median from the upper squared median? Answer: -319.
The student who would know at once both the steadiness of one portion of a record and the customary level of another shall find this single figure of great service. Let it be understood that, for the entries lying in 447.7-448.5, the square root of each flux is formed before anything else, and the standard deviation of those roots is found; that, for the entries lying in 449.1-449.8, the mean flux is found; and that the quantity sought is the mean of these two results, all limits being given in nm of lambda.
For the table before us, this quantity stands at 14.0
